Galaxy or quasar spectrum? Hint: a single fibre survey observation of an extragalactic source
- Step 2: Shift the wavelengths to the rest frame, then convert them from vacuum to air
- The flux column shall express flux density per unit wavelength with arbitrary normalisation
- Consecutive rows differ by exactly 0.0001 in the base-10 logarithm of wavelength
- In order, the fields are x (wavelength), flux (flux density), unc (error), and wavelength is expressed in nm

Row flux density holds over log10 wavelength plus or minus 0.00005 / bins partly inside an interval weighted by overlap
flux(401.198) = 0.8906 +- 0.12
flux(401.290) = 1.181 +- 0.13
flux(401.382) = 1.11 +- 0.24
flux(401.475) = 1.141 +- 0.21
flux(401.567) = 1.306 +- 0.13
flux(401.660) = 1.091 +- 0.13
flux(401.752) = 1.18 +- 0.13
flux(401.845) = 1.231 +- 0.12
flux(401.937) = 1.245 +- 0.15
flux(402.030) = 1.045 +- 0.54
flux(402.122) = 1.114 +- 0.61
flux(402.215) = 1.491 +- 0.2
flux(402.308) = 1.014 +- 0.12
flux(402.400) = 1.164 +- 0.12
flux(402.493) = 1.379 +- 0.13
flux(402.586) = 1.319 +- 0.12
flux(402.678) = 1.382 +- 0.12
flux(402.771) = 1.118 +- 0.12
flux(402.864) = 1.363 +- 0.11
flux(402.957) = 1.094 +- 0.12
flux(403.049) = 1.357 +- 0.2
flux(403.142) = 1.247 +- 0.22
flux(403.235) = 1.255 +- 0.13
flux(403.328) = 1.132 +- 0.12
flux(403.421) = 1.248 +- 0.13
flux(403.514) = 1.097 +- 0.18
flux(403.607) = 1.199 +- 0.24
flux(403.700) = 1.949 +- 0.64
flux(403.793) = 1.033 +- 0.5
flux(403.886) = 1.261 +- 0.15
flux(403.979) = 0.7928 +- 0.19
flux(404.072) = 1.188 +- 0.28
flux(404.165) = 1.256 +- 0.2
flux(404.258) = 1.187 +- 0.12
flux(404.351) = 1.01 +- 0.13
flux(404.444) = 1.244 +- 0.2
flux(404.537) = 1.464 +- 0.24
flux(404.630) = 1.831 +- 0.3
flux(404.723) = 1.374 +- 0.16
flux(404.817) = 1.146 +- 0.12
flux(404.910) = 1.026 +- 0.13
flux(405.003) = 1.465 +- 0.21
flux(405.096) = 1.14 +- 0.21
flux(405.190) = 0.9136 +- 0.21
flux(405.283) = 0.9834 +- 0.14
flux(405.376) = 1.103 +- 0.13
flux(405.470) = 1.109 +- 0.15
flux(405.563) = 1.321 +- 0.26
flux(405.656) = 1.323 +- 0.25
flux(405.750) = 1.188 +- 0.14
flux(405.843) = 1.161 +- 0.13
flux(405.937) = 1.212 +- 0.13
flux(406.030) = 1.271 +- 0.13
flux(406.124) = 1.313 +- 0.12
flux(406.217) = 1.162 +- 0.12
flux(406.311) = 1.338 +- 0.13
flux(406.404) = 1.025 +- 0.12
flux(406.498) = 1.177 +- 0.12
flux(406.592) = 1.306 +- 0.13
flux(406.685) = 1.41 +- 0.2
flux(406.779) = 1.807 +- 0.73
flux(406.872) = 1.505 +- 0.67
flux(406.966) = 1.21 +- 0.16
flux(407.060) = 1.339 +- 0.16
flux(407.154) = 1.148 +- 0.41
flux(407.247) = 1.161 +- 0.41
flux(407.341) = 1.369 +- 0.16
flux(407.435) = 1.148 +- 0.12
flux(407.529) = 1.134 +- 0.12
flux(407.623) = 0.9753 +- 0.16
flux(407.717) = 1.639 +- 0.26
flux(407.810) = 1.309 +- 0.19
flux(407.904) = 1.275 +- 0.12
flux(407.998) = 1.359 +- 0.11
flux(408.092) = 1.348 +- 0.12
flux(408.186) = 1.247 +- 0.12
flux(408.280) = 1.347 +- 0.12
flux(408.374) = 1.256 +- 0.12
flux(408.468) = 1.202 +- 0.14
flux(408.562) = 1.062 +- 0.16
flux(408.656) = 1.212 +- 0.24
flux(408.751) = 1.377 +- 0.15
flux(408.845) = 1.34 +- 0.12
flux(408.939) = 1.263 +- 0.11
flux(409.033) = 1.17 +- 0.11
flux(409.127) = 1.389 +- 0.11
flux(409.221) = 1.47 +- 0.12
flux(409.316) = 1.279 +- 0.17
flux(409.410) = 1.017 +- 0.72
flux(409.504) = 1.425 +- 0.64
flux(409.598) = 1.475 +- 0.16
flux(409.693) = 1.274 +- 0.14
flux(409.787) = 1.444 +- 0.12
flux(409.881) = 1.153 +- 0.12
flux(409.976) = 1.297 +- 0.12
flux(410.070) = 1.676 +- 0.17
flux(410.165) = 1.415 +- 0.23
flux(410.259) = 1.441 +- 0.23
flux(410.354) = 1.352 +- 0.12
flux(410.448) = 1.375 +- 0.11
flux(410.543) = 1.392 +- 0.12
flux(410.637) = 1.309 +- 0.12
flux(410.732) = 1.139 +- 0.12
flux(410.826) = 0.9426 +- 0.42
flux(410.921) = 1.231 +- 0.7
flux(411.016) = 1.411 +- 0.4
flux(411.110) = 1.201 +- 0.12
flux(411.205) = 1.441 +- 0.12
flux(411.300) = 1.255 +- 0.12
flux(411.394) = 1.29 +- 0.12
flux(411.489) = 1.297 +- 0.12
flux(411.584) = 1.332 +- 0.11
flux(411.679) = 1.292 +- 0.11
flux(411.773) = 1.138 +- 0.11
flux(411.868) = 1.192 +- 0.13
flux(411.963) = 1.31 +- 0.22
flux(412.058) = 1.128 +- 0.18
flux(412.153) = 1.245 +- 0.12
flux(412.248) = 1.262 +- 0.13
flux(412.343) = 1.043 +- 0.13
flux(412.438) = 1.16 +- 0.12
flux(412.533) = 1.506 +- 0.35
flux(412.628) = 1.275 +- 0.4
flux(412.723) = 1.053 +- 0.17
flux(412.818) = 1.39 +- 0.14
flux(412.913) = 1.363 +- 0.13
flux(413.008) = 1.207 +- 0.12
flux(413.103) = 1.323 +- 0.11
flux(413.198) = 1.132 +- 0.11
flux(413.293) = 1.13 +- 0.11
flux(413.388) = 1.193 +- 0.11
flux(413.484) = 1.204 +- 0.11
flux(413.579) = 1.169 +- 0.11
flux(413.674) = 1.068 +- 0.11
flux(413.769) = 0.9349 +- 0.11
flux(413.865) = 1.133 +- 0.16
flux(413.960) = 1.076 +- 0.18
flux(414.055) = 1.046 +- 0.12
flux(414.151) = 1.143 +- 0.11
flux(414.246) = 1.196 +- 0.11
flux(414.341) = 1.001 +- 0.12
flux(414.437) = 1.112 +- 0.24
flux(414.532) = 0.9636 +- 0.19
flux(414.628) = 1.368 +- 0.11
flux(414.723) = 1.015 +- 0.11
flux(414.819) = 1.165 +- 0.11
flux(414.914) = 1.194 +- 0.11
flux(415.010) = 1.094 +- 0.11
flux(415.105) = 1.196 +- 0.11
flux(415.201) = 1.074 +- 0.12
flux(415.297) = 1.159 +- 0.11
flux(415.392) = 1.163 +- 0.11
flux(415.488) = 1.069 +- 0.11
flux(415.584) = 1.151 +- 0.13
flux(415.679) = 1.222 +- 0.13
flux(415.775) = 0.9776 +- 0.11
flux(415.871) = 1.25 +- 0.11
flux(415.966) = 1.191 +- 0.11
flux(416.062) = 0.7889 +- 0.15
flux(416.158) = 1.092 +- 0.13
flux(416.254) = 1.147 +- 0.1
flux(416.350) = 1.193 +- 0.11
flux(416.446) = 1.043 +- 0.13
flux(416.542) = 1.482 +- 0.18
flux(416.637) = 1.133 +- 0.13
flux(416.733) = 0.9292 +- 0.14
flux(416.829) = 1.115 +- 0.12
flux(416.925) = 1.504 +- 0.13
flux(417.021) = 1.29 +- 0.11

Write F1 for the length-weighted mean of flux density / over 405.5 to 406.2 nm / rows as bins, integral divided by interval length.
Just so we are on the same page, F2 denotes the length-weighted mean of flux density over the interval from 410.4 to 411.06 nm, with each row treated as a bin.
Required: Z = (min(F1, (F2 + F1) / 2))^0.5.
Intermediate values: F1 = 1.25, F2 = 1.26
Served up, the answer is 1.118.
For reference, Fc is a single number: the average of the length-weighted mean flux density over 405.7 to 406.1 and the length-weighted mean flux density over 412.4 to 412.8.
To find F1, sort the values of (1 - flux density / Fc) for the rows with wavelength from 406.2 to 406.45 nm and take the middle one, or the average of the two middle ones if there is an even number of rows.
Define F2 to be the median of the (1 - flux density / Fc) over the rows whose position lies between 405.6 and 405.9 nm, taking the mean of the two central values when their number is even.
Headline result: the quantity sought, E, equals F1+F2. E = 0.10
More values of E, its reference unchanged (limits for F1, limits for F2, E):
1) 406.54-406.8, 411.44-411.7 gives -0.19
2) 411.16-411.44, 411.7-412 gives -0.01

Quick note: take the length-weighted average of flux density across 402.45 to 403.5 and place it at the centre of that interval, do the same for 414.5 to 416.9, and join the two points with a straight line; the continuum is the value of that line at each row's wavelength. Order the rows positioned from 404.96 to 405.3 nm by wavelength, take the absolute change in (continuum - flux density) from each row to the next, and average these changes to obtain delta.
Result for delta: 0.21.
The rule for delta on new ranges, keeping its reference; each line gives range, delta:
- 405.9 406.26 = 0.08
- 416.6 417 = 0.26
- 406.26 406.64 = 0.20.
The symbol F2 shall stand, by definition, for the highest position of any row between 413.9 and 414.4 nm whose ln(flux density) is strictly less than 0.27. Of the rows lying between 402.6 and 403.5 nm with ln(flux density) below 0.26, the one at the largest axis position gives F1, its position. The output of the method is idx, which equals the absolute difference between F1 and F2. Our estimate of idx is 10.92 nm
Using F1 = 403.421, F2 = 414.341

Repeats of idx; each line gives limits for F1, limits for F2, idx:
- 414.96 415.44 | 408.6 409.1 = 6.36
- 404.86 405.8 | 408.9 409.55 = 3.66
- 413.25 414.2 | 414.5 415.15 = 0.95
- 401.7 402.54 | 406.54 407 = 4.57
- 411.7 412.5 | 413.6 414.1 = 1.62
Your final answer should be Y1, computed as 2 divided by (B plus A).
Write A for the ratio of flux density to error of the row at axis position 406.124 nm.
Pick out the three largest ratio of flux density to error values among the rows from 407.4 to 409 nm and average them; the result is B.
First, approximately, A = 10.94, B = 11.7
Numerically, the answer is 0.088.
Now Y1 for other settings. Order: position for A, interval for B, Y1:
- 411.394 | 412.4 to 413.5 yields 0.091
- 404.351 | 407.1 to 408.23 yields 0.104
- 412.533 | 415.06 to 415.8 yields 0.134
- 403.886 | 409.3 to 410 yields 0.104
